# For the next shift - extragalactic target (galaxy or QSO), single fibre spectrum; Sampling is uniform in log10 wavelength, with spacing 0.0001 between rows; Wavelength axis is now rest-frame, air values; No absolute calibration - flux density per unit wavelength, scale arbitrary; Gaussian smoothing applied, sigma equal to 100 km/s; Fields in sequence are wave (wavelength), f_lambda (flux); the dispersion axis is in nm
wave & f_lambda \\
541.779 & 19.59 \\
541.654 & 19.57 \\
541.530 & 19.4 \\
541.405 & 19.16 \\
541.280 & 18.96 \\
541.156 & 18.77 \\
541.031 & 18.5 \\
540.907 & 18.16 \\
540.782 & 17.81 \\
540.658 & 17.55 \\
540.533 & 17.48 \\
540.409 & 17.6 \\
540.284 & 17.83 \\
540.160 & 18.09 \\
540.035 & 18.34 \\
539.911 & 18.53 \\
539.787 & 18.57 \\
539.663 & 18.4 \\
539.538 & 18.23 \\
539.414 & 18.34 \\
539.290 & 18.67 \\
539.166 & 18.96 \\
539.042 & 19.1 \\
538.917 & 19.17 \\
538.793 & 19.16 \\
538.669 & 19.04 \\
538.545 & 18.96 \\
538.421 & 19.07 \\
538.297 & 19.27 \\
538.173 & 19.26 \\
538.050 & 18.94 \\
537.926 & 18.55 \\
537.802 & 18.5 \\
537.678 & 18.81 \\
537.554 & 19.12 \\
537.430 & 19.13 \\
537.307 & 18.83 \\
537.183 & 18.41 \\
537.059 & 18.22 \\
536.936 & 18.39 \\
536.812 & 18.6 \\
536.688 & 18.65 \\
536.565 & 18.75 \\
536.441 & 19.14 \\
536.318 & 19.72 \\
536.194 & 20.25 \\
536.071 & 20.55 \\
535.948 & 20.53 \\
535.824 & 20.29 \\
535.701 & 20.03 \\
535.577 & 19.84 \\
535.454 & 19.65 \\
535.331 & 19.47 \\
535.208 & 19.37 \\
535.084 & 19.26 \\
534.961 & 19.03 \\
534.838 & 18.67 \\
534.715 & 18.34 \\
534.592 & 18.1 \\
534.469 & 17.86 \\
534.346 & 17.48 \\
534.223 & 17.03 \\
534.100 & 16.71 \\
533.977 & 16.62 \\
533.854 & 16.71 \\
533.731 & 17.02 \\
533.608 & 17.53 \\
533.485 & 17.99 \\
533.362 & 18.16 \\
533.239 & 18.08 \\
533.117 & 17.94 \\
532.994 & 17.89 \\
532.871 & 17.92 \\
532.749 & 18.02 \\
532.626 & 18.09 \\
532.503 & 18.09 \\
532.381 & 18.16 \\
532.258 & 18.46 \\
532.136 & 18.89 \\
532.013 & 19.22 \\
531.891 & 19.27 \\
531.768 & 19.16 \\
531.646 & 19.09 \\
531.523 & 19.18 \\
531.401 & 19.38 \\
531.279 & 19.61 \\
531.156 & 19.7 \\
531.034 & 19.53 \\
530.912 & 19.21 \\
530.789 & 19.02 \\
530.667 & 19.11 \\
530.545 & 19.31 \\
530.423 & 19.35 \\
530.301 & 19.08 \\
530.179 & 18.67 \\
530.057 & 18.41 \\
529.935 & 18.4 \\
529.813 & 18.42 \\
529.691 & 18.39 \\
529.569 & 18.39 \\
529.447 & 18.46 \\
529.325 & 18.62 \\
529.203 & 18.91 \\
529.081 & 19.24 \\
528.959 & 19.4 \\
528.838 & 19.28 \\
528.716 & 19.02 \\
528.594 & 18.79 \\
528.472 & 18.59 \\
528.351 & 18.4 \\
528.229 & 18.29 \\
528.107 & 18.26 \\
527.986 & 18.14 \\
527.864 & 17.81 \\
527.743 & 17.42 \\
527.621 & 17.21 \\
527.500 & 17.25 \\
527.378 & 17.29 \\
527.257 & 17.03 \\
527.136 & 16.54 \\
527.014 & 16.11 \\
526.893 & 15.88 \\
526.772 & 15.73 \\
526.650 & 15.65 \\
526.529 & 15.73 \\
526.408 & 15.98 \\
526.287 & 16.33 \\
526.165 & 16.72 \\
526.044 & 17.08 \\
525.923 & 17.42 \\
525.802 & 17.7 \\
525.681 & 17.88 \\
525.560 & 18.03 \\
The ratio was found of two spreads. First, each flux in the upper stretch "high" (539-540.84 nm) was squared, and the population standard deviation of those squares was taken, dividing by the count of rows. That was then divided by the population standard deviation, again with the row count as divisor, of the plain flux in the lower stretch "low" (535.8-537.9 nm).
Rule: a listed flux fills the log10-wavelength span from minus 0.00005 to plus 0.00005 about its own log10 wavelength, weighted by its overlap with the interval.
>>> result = 23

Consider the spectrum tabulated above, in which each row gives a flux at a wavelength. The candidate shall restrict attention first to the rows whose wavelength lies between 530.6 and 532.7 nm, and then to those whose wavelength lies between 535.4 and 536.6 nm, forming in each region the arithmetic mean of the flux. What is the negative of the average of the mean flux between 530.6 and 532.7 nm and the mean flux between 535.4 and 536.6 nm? -19.4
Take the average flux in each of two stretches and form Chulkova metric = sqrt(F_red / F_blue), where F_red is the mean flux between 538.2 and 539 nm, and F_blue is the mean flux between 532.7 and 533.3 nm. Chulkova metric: 1.03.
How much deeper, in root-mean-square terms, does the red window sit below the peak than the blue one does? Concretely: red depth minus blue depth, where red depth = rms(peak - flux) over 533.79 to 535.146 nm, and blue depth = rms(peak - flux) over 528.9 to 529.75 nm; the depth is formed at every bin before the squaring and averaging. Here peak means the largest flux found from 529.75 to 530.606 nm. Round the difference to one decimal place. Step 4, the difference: 1.1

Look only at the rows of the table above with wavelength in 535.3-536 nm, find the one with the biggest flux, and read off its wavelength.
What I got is 535.948 nm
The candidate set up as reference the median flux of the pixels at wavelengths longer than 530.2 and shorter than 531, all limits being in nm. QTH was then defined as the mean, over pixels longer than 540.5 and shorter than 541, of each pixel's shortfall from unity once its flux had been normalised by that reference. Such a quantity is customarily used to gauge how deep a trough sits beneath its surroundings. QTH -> 0.07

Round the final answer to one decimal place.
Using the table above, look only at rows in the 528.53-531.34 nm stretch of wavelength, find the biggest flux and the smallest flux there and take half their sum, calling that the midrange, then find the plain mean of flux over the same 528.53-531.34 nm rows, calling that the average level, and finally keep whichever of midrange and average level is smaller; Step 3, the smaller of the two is 19.0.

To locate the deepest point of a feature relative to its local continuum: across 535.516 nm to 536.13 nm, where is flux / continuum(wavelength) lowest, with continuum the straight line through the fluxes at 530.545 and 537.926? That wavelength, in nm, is 535.577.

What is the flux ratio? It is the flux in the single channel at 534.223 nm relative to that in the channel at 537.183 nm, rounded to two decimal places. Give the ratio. 0.93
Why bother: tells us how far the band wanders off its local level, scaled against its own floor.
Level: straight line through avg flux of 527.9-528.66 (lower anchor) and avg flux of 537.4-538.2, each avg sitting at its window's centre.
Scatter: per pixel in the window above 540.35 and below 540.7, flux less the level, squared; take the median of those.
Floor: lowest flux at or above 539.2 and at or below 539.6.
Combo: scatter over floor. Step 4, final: 0.12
